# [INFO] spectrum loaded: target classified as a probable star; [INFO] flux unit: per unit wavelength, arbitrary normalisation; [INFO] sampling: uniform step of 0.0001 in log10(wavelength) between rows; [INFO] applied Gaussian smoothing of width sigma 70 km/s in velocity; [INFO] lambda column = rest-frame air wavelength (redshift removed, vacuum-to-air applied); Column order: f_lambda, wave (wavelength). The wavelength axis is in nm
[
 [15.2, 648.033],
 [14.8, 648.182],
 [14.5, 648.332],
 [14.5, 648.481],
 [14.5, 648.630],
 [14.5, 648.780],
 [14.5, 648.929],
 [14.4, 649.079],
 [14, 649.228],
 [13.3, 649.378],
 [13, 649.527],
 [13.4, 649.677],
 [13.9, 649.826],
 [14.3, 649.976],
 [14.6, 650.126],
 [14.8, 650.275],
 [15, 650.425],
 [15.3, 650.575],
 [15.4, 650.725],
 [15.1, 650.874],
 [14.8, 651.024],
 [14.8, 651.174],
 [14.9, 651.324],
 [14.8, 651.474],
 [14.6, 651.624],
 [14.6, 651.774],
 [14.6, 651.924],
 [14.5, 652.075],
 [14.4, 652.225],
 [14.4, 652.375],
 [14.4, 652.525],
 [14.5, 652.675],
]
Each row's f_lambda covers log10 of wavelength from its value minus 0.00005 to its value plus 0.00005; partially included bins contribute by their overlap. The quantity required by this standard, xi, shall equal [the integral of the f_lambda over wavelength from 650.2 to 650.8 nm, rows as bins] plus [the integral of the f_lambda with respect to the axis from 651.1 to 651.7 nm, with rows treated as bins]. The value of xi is 18.0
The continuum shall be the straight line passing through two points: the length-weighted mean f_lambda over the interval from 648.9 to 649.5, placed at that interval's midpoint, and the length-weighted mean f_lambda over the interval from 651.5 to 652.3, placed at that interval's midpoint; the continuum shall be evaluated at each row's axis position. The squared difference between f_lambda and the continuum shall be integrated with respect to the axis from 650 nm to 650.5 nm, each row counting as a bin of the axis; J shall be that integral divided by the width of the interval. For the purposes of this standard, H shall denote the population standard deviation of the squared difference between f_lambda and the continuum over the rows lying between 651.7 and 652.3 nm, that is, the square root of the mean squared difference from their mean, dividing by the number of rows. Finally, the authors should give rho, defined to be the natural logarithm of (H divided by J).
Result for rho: -3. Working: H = 0.02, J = 0.4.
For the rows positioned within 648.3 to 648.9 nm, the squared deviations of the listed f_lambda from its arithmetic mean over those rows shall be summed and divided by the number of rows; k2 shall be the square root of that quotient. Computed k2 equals 0.00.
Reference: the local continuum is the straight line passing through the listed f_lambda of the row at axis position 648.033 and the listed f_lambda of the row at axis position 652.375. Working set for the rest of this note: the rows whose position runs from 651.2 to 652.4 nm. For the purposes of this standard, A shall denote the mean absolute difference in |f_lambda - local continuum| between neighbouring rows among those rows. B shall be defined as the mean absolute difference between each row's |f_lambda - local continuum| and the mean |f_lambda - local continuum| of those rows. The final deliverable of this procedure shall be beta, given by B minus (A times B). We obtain 0.08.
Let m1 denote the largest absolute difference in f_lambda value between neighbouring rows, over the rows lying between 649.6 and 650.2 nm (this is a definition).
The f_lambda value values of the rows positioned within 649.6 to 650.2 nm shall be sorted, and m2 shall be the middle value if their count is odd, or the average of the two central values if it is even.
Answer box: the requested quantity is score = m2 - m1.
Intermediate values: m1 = 0.50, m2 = 14.1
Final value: 13.6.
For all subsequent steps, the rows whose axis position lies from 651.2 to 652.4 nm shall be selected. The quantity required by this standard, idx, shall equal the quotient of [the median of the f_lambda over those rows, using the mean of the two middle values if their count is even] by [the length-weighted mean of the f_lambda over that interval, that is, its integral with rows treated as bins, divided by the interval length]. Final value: 1.00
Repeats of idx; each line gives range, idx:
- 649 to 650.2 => 1.01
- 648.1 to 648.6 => 0.99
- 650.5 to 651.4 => 1.00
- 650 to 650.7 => 1.00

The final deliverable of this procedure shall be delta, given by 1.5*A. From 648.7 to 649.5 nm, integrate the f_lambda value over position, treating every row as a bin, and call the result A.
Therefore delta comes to 17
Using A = 11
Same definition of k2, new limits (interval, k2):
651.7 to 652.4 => 0.09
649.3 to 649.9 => 0.32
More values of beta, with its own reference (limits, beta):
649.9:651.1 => 0.15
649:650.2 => 0.27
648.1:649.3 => 0.09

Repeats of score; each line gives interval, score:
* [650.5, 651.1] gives 14.9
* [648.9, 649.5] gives 13.5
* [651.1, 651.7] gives 14.6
